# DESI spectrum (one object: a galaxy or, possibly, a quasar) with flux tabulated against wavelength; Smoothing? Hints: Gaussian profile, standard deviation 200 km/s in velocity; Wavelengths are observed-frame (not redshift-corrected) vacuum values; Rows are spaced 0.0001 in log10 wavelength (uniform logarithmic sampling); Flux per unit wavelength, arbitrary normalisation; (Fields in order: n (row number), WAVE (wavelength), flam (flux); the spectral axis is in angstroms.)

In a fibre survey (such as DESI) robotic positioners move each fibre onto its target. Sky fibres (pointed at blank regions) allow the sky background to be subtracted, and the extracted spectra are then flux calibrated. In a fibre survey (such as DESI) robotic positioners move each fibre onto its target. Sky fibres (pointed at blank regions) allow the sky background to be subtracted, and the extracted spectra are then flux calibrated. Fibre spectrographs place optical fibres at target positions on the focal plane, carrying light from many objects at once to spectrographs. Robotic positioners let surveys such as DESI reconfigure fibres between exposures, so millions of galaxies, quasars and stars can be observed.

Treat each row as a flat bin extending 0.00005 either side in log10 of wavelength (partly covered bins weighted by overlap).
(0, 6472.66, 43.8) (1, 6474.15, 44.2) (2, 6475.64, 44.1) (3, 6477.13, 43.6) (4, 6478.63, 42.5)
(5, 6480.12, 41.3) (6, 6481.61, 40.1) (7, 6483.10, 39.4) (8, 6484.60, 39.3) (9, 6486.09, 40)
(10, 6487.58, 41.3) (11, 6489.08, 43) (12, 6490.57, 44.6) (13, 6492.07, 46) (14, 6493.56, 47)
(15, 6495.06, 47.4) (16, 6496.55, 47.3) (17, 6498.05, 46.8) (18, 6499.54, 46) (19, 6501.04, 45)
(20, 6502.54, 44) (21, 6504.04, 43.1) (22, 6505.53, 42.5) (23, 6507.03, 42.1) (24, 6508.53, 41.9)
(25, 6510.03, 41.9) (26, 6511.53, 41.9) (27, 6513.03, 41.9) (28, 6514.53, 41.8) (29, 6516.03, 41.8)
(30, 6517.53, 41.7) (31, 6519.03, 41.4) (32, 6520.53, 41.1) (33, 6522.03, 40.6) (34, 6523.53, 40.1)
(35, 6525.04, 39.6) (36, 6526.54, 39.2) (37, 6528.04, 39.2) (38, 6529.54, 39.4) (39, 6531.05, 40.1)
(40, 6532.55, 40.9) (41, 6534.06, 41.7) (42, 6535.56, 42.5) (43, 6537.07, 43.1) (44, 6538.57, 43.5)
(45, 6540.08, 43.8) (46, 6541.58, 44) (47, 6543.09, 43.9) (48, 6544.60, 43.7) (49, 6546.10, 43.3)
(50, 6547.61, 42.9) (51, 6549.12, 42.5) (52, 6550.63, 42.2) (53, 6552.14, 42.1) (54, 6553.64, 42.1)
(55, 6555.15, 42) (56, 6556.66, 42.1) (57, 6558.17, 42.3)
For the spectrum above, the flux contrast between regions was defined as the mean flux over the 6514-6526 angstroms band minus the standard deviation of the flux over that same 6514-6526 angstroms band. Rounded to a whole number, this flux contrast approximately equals 40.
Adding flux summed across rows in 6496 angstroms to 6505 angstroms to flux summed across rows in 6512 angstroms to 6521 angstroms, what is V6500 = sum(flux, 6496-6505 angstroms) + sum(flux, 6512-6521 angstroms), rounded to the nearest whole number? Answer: 522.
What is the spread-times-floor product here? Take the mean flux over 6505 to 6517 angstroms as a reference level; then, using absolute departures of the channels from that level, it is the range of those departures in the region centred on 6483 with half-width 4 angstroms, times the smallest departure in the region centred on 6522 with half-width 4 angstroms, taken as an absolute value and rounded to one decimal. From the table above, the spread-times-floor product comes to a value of 1.1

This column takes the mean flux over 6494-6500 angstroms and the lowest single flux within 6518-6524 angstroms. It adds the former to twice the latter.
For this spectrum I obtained 127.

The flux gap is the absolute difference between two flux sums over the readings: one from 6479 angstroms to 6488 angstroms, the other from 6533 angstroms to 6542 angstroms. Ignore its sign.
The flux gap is 17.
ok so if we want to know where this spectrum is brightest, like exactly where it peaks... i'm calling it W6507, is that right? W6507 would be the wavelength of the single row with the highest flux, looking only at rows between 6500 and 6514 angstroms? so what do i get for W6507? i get 6501.04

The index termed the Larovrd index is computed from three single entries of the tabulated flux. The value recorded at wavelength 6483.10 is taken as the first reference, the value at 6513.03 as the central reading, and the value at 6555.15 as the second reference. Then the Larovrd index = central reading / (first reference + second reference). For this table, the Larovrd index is 0.515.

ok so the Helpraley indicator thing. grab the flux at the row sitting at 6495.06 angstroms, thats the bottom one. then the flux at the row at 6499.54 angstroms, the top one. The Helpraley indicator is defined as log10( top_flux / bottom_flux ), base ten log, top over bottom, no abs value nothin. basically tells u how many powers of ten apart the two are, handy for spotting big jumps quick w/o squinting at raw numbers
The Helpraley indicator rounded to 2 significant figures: -0.013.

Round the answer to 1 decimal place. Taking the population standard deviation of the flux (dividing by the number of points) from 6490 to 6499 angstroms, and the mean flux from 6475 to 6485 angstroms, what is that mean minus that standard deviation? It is 40.5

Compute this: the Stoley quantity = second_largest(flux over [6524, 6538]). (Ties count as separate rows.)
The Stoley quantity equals 42.5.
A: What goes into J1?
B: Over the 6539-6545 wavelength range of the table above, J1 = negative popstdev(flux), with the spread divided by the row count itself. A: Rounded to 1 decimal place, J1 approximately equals -0.1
